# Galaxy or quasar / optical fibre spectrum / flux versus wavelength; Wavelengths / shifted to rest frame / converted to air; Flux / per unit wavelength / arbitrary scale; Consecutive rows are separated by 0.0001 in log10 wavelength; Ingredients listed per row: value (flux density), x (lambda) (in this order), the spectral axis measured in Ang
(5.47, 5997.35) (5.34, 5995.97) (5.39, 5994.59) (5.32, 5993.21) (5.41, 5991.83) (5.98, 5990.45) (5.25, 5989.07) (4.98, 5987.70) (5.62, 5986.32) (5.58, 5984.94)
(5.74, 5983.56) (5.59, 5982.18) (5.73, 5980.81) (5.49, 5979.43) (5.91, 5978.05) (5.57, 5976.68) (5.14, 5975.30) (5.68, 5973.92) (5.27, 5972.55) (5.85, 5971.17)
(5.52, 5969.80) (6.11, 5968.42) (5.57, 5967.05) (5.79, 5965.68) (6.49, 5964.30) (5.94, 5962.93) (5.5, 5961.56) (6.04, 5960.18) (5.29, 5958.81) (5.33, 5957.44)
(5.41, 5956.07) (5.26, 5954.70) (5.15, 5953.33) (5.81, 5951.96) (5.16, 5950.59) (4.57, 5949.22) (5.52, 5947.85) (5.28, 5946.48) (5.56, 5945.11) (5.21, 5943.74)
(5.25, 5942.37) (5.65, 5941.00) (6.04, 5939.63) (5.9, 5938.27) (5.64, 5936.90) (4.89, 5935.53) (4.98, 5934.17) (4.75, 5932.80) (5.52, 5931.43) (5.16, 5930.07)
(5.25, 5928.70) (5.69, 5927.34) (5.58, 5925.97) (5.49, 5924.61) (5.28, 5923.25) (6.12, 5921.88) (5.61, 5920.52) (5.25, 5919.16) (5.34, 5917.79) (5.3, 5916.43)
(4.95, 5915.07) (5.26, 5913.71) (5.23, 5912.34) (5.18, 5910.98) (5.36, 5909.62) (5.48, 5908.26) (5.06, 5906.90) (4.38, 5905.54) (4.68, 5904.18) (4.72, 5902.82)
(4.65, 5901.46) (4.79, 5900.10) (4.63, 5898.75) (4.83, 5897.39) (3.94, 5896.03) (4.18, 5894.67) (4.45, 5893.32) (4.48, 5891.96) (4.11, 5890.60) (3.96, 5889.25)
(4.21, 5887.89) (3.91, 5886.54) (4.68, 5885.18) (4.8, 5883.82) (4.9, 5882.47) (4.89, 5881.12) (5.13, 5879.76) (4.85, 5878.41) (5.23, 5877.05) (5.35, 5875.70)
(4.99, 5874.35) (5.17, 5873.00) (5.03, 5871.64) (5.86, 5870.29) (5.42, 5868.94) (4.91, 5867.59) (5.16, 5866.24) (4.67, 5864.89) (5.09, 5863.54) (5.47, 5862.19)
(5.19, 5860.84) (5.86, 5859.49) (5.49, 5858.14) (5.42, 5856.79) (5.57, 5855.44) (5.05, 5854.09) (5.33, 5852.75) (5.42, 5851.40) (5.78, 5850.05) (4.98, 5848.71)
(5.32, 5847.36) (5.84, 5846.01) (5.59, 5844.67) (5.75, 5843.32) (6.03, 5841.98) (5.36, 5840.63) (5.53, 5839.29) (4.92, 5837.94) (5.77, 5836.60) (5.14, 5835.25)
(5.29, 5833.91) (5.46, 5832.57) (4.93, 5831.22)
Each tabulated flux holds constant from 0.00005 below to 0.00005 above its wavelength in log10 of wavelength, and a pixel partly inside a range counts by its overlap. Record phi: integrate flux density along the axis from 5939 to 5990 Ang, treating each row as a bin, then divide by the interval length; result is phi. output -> 5.5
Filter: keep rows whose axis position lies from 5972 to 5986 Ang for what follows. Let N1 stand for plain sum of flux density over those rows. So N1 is 55.7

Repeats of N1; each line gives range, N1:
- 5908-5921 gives 53.0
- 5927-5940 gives 53.8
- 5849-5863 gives 54.6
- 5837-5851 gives 55.1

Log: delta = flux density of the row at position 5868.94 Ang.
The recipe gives 5.42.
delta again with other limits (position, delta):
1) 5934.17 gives 4.98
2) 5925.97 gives 5.58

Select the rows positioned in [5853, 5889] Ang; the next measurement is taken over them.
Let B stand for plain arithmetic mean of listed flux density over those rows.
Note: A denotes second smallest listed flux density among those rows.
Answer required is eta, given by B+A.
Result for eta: 9.3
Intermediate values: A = 4.21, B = 5.1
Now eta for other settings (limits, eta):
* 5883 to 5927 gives 8.8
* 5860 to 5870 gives 10.0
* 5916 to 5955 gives 10.1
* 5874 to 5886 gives 9.8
